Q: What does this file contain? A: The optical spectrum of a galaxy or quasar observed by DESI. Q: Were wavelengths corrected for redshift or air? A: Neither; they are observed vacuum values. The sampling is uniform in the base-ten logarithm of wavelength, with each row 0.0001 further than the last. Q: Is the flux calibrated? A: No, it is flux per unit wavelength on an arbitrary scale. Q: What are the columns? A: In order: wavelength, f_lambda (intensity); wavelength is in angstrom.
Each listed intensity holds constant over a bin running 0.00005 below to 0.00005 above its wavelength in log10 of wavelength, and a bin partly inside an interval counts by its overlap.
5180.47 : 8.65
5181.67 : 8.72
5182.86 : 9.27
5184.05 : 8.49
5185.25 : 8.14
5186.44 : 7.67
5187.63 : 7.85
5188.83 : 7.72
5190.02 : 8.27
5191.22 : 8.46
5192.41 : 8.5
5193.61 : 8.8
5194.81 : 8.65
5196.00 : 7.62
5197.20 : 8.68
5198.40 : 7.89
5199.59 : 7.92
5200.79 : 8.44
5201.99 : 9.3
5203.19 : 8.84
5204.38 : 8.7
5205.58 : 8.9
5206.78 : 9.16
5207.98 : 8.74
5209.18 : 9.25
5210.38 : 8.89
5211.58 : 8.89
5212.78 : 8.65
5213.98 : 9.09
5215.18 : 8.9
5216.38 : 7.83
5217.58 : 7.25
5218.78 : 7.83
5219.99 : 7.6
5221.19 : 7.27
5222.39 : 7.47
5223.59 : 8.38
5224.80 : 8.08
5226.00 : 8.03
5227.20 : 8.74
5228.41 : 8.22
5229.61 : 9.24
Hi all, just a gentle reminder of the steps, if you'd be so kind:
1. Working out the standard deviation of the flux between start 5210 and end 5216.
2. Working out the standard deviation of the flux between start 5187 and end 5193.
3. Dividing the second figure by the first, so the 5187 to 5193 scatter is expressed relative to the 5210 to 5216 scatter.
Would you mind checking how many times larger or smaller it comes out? 2.3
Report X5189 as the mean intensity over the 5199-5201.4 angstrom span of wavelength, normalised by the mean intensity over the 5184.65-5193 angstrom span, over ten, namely 0.101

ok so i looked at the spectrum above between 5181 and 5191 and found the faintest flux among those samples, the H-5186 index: 7.67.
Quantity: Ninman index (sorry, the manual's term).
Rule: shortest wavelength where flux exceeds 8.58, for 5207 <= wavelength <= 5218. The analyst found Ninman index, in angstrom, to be 5207.98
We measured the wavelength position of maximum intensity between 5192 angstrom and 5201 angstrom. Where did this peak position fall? 5193.61 angstrom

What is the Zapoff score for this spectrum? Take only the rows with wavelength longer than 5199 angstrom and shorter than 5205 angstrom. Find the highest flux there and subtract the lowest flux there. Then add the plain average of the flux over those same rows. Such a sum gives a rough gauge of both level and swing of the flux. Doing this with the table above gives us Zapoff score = 10.02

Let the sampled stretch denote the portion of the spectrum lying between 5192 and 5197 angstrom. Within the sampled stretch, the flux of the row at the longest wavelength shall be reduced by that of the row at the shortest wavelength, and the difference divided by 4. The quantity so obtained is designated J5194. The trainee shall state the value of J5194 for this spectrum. -0.22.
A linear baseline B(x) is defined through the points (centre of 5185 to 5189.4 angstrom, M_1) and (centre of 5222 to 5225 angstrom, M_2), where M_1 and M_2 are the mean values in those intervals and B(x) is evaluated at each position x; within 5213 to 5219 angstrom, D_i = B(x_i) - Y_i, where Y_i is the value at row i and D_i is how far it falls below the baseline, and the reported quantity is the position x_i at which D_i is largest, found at 5217.58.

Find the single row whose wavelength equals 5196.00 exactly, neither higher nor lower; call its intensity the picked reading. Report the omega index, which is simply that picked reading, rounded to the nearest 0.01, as 7.62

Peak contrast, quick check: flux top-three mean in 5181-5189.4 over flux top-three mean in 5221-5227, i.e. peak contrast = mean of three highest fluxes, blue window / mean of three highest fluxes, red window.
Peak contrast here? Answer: 1.08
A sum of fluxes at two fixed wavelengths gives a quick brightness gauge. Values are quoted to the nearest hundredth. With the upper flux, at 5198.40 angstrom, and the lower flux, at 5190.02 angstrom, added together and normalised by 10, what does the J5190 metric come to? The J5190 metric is 1.62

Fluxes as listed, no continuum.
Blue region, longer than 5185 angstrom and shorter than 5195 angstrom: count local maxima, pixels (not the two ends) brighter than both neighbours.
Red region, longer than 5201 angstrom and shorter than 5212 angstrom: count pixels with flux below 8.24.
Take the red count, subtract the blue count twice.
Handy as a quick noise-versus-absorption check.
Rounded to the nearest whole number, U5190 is -4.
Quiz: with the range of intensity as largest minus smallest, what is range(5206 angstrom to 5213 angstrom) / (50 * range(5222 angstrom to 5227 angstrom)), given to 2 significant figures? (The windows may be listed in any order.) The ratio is 0.013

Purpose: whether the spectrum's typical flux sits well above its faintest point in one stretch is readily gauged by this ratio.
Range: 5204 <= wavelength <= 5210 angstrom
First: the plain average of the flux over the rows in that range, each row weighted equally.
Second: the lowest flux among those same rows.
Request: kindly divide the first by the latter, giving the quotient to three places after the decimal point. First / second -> 1.029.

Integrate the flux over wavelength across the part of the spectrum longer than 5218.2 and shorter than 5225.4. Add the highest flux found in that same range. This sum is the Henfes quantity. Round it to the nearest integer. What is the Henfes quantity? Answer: 64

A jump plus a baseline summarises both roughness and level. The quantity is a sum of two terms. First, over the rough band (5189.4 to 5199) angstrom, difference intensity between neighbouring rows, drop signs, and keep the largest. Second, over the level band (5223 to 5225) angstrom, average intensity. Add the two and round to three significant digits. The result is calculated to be 9.29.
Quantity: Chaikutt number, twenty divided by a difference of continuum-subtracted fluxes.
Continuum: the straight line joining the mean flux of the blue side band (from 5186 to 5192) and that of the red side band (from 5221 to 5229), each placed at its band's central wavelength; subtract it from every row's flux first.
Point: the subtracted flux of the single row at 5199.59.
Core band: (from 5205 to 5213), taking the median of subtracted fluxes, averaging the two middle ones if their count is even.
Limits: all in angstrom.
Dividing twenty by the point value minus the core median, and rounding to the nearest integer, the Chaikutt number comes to -21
